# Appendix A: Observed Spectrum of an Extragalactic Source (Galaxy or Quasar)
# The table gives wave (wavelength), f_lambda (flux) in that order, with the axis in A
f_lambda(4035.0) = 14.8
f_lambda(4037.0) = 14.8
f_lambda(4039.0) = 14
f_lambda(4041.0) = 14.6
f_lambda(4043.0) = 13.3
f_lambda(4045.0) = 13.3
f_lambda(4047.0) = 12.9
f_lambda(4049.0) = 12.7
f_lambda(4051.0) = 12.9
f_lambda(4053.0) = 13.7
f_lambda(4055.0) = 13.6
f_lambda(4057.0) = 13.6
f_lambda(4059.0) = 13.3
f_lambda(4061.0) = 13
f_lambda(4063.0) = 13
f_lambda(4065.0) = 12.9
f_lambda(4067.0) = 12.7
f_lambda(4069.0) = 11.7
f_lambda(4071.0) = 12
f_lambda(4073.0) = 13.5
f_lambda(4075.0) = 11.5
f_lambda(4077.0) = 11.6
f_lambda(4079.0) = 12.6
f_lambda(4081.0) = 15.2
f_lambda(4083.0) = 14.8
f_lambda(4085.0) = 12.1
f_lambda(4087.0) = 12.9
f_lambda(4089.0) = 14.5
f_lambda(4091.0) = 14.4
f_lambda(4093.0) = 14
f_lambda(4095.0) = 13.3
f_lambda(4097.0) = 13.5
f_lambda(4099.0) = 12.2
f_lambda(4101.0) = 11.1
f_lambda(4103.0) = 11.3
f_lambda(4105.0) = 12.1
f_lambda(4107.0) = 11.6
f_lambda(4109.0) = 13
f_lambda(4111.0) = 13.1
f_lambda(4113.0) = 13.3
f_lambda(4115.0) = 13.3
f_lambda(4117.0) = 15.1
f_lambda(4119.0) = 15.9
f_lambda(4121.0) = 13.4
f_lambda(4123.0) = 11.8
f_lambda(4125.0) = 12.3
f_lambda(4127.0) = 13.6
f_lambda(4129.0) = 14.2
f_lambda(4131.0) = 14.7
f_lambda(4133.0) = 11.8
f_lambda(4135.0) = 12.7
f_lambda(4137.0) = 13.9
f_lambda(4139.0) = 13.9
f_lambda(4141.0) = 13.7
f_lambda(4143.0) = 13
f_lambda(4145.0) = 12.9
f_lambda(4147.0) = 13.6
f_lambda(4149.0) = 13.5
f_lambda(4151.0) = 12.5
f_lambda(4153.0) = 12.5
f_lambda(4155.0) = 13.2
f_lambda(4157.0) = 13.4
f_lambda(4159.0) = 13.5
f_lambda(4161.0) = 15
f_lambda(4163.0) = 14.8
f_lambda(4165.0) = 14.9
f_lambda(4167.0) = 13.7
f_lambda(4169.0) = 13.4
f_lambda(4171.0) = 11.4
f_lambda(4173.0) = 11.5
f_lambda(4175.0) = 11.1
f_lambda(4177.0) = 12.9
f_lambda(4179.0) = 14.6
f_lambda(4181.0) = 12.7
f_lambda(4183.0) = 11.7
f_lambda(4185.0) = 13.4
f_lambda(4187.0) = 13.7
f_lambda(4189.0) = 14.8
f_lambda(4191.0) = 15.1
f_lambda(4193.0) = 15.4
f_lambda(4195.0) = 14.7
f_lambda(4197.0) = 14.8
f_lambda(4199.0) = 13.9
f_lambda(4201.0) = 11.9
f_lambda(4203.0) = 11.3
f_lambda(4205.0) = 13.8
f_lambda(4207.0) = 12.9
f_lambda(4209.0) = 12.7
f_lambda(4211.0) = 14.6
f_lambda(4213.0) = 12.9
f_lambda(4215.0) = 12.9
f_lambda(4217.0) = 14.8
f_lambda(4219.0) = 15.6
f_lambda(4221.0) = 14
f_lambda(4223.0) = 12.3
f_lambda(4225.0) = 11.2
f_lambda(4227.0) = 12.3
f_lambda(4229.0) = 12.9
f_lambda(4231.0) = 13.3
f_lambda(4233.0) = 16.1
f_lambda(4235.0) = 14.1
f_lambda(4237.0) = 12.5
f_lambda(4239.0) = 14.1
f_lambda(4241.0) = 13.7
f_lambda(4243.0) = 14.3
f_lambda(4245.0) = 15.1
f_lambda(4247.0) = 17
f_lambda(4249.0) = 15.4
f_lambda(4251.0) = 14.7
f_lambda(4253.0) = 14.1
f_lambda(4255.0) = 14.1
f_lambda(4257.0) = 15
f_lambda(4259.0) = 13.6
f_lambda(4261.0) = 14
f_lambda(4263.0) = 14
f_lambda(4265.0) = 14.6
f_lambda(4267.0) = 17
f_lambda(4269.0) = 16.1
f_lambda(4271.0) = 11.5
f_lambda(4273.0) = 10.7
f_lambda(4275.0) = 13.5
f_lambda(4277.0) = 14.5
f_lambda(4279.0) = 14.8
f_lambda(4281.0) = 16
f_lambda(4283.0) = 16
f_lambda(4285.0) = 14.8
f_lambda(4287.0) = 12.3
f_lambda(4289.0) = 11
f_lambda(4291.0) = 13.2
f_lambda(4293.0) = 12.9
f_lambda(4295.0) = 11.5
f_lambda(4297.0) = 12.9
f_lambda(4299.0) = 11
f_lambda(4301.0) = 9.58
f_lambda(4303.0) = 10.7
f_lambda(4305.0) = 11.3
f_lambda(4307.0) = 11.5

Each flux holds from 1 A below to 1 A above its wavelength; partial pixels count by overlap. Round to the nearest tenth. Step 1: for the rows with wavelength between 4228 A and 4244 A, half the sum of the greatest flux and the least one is 14.3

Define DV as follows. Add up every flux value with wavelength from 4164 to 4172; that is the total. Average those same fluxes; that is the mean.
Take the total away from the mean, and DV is -40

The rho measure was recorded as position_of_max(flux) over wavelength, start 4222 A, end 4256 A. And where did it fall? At 4247.0 A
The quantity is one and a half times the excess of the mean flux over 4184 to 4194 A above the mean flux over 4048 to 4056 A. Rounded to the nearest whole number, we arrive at 2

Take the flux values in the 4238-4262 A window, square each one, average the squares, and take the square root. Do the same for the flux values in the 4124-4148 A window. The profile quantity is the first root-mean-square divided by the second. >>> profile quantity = 1.09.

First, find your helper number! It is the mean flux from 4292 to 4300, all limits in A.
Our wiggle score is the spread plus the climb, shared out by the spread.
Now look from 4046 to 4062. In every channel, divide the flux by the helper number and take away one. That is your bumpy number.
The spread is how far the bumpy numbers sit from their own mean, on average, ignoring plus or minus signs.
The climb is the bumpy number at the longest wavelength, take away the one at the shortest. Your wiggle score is 1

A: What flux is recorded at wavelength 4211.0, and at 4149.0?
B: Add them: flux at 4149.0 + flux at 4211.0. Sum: 28.1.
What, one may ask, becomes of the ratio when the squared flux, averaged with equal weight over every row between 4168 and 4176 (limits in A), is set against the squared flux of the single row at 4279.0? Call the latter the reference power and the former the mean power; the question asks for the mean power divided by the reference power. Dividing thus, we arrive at 0.6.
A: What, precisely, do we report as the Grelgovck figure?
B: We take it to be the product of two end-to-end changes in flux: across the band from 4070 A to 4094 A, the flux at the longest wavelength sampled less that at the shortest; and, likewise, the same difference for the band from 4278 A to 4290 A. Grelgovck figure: -7.6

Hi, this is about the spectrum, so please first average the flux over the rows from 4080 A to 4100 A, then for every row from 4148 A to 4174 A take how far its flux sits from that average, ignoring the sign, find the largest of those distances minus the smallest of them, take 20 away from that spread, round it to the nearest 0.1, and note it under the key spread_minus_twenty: -17.7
